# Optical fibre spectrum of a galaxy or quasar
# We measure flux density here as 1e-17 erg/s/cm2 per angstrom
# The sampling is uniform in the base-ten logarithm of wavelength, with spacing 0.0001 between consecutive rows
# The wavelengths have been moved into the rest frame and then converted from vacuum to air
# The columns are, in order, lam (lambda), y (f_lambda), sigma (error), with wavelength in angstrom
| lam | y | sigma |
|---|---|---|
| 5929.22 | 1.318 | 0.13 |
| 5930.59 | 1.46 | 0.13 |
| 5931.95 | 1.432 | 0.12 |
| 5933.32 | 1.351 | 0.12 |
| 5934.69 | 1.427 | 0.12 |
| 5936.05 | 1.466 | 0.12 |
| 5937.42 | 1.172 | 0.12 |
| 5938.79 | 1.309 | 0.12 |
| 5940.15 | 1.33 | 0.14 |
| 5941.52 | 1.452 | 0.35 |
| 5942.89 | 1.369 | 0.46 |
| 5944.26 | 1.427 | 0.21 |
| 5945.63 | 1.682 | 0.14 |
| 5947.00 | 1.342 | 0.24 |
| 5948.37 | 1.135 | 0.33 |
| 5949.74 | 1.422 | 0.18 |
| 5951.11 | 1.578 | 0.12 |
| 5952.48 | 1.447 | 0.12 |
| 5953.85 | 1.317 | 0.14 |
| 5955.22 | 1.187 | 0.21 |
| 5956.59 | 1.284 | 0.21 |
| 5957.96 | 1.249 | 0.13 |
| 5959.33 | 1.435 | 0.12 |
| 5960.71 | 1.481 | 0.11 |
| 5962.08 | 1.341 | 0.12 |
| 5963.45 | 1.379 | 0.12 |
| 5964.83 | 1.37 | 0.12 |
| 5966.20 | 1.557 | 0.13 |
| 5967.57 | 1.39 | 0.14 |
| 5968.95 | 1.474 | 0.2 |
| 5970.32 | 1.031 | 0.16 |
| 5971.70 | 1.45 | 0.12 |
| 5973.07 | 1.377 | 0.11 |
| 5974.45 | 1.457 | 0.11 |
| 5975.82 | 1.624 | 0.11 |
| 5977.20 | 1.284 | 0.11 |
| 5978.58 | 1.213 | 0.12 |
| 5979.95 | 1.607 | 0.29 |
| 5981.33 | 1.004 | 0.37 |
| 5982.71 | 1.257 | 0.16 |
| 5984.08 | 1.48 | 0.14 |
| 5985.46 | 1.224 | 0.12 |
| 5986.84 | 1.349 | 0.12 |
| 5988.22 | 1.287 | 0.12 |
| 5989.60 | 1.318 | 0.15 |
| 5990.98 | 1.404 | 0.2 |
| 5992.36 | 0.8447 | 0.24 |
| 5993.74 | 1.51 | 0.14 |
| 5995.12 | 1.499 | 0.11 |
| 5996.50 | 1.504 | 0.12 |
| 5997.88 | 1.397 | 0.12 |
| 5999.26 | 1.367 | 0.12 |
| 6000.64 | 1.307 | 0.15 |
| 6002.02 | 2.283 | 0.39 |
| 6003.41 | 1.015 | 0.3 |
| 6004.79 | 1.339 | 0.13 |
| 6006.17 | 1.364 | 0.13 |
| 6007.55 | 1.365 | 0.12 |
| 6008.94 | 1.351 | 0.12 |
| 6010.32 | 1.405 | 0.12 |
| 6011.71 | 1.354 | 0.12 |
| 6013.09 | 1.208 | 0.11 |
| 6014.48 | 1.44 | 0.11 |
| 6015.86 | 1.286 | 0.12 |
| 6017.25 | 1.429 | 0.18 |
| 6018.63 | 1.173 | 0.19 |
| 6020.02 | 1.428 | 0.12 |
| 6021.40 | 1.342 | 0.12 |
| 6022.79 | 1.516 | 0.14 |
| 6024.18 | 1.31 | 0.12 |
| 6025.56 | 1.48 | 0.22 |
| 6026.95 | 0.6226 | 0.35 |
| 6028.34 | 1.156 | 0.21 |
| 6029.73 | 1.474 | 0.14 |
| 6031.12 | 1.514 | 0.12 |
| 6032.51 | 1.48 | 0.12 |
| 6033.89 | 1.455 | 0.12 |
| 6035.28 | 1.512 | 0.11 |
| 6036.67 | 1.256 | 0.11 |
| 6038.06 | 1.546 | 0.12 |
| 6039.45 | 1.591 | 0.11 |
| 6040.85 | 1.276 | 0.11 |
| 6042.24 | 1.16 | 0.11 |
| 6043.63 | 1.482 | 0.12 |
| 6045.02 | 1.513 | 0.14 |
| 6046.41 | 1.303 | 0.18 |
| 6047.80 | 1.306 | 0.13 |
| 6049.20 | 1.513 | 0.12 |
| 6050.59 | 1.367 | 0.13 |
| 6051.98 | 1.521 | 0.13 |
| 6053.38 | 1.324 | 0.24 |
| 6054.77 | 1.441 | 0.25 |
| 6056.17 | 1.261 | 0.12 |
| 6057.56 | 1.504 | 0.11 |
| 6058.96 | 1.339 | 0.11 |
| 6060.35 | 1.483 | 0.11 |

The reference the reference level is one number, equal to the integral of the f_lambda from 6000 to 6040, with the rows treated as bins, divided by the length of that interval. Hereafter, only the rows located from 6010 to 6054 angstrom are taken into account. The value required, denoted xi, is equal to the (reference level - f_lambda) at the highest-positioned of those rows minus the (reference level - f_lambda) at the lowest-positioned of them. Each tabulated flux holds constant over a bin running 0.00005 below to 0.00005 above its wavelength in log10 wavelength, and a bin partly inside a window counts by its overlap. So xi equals 0.08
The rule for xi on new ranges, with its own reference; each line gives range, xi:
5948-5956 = -0.05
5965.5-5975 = 0.10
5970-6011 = -0.37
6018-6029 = 0.02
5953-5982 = 0.31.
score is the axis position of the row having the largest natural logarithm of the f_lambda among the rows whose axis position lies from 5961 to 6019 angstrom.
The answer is 6002.02 angstrom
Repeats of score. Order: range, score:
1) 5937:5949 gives 5945.63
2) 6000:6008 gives 6002.02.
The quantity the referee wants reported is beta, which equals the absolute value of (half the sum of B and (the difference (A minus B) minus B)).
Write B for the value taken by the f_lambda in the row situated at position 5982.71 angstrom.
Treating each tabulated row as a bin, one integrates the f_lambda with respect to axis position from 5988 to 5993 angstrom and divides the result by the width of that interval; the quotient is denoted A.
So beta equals 0.024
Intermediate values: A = 1.21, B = 1.257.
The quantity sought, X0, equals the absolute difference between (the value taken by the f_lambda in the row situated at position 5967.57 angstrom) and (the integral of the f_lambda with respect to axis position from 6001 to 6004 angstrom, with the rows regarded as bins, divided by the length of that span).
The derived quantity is 0.24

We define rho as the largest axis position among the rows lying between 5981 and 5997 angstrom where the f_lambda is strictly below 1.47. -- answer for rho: 5992.36 angstrom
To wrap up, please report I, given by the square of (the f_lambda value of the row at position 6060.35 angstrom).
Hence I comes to 2.20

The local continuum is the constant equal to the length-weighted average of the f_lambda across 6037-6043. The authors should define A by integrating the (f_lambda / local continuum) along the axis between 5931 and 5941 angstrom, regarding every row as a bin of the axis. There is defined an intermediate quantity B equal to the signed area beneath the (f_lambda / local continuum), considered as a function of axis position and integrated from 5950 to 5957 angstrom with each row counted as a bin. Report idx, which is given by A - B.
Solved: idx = 2.9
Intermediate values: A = 9.8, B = 6.9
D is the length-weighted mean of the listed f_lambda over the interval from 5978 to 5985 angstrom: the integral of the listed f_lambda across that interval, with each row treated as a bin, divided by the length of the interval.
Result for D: 1.312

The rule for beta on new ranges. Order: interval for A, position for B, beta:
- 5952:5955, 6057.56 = 0.078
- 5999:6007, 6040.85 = 0.087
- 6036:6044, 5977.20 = 0.048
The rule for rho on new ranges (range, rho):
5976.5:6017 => 6015.86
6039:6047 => 6046.41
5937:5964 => 5963.45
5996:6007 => 6006.17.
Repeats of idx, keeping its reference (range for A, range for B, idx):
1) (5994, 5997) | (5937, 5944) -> -3.5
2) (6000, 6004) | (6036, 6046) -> -5.6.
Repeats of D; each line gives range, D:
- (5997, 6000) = 1.390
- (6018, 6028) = 1.264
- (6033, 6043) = 1.402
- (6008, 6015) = 1.348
